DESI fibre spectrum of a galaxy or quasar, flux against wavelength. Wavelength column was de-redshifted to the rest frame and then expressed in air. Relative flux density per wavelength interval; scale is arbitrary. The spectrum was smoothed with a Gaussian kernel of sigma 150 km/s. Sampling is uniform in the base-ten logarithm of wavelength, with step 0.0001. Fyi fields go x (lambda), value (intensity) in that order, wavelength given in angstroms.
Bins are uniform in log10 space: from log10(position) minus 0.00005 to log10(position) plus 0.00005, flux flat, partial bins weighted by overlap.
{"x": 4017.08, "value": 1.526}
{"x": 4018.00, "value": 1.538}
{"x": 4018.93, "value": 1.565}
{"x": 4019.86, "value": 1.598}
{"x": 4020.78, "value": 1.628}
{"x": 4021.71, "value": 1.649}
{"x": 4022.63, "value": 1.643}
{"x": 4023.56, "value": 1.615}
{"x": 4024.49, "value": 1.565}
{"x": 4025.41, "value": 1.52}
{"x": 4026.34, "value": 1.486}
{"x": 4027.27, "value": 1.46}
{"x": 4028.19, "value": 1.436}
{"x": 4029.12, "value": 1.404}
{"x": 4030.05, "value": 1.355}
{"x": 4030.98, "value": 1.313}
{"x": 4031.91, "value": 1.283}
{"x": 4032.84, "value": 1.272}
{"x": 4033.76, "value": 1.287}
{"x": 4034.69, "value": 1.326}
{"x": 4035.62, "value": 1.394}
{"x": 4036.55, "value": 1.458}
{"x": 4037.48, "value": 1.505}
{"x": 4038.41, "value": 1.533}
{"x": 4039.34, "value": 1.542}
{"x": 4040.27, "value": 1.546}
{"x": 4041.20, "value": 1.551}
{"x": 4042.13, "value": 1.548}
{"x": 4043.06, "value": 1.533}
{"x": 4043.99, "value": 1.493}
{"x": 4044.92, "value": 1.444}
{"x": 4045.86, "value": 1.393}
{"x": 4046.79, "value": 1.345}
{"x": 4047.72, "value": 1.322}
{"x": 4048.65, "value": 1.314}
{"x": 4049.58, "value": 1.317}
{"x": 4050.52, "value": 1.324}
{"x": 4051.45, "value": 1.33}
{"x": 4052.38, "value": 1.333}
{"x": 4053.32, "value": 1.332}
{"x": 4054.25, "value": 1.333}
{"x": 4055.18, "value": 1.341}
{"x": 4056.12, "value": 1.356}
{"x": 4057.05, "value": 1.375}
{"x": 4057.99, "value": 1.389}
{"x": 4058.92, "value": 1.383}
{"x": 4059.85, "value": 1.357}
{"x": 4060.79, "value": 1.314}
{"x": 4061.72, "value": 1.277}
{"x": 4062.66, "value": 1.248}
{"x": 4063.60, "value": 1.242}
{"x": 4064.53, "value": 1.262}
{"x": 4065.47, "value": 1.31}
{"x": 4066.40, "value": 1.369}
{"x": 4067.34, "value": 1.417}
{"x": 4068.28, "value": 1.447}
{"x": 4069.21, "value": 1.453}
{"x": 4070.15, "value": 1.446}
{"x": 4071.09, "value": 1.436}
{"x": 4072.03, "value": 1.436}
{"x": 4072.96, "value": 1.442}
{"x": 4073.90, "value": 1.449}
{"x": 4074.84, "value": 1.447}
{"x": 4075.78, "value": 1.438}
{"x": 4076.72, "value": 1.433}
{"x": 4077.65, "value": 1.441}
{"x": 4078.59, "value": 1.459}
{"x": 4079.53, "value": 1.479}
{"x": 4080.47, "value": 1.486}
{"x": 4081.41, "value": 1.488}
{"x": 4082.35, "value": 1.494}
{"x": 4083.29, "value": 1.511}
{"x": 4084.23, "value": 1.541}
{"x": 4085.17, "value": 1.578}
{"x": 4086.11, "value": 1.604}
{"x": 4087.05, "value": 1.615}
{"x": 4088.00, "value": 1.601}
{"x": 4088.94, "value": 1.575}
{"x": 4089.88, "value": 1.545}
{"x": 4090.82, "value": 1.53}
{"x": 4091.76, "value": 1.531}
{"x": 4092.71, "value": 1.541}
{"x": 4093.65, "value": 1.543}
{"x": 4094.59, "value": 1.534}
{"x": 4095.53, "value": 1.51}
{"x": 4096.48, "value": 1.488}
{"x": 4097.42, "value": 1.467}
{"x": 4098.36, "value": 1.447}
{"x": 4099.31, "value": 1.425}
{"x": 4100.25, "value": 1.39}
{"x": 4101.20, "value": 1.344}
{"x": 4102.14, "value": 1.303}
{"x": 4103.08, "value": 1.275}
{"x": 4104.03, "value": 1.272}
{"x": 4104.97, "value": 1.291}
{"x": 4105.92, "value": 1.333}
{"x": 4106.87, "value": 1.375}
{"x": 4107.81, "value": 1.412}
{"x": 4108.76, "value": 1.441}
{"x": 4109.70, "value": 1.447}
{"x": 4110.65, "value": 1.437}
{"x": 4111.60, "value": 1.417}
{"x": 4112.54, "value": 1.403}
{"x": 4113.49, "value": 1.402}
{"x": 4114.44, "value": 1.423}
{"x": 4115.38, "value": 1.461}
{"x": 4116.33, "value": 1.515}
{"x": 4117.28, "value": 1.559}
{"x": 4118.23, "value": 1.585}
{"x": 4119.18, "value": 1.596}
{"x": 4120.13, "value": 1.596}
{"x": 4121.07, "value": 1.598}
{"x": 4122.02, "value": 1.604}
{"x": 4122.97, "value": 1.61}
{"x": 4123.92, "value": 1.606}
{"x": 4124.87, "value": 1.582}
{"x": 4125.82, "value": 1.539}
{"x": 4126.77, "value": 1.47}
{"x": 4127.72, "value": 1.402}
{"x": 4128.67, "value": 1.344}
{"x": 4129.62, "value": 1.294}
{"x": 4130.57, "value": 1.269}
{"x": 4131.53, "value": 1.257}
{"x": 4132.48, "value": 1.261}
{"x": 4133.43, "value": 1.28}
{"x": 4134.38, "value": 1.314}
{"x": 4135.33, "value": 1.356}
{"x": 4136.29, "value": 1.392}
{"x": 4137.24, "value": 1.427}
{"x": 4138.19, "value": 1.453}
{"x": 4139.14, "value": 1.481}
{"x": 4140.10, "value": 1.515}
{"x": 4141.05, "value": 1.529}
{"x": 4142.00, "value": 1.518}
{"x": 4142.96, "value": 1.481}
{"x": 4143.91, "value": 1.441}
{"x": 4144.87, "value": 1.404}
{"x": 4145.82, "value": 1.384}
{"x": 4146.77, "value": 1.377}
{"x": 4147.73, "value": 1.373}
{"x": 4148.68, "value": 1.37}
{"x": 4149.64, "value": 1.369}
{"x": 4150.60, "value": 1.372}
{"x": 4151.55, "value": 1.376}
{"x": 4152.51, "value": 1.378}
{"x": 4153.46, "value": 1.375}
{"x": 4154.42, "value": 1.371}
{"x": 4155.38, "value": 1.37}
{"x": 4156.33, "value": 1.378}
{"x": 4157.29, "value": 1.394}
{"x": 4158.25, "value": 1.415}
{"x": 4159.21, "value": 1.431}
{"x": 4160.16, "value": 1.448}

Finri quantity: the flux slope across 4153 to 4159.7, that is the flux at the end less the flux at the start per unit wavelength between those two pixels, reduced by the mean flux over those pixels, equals -1.38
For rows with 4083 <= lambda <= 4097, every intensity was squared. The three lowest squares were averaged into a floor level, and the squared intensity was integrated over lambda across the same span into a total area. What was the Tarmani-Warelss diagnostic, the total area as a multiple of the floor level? 15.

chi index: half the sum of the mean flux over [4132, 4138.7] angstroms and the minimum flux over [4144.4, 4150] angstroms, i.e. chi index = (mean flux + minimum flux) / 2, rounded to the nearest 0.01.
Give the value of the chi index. 1.36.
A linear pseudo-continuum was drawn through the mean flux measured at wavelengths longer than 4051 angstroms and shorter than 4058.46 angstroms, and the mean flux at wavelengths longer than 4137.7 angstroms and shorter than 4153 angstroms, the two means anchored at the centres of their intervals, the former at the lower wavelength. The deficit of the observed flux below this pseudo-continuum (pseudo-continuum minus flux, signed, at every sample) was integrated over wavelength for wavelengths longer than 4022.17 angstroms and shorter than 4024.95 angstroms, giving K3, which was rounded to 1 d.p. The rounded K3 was -0.8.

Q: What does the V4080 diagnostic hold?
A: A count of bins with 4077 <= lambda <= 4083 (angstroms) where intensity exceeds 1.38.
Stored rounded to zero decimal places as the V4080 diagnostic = 6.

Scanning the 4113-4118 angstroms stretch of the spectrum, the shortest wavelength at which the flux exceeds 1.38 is 4113.49 angstroms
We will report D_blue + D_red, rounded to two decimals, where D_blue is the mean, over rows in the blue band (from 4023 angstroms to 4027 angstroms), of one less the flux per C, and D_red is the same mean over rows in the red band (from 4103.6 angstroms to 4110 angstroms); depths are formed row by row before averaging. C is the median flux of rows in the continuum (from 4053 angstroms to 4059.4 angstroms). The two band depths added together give -0.15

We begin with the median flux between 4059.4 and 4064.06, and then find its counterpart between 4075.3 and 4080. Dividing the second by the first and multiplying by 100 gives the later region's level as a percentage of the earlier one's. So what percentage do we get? 113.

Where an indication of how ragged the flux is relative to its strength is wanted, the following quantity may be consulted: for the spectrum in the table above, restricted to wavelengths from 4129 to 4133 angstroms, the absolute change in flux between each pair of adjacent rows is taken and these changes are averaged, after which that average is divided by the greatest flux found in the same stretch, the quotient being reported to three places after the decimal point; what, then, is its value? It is 0.011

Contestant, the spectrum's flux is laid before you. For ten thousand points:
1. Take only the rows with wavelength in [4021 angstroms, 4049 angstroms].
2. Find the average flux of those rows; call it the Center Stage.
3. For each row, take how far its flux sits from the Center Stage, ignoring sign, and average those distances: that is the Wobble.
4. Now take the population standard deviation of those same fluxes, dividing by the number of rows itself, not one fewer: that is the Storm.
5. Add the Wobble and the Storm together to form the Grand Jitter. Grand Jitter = 0.21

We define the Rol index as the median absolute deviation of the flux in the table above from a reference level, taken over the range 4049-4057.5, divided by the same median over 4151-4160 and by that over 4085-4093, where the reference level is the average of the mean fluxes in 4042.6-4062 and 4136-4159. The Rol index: 22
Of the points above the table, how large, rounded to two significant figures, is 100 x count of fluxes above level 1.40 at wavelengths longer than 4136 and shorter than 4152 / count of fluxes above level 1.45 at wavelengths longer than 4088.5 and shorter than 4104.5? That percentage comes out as 90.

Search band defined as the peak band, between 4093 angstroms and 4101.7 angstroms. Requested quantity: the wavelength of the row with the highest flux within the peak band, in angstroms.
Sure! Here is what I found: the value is 4093.65 angstroms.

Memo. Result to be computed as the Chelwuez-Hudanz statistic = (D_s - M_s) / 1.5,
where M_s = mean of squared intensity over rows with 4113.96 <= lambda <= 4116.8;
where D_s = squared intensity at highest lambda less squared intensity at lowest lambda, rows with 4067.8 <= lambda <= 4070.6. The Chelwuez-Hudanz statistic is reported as -1.44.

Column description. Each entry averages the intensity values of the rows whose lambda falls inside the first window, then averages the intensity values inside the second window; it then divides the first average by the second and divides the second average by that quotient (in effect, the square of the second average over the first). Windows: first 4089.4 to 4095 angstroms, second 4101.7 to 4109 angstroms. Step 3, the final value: 1.16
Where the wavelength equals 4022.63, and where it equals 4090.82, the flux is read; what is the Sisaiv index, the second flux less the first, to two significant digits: -0.11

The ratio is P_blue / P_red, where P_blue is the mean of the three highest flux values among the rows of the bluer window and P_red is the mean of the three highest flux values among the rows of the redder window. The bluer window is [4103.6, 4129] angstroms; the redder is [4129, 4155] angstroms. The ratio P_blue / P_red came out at 1.06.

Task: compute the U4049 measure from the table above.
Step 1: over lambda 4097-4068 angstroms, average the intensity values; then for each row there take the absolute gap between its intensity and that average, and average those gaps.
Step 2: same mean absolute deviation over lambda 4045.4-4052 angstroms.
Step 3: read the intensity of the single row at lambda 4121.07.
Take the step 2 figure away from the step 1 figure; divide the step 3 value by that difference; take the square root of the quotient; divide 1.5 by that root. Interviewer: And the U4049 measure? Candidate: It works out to 0.20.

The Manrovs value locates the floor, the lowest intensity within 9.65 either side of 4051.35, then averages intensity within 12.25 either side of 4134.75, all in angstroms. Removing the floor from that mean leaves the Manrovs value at 0.109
